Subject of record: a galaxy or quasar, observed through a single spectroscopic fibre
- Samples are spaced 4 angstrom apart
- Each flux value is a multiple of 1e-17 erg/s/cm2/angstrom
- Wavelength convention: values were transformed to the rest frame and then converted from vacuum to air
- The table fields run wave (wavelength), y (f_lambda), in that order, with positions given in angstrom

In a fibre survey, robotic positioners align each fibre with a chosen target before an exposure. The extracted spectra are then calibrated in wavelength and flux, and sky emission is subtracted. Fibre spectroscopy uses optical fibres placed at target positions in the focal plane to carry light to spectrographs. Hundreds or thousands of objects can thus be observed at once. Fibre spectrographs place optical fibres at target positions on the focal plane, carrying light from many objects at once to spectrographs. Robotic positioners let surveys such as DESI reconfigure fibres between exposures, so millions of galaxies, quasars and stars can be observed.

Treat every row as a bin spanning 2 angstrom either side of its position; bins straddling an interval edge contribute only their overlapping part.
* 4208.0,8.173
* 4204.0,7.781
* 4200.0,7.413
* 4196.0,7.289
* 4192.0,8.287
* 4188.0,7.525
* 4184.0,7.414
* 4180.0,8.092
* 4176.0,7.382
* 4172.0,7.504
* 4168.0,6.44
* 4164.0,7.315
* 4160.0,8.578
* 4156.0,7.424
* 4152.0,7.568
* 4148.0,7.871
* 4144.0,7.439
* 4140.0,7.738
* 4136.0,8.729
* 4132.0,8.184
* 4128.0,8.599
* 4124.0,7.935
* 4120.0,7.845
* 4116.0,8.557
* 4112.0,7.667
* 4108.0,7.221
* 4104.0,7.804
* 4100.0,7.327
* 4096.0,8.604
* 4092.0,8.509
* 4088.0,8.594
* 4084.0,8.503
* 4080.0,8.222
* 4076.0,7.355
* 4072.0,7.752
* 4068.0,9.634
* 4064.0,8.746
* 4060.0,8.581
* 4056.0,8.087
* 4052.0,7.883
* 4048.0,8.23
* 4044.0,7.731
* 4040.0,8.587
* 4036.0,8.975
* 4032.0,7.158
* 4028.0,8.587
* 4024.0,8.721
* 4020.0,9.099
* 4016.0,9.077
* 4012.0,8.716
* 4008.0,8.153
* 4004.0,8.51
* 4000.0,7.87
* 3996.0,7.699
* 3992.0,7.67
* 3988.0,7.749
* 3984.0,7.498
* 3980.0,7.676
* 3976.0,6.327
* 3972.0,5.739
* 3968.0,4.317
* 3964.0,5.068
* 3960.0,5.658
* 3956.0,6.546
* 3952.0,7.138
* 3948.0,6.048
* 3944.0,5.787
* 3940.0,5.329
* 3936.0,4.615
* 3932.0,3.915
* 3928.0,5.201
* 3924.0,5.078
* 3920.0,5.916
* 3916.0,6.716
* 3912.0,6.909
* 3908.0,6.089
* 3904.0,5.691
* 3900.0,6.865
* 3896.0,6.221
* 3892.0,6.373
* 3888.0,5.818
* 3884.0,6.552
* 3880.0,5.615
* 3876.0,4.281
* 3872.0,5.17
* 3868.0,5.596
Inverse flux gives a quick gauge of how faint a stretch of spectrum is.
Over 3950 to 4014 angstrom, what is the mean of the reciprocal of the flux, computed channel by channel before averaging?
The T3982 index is 0.148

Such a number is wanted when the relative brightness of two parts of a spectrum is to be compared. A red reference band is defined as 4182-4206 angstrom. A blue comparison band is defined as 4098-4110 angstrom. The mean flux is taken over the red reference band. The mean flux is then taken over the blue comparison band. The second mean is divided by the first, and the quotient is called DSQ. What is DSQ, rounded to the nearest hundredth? 0.98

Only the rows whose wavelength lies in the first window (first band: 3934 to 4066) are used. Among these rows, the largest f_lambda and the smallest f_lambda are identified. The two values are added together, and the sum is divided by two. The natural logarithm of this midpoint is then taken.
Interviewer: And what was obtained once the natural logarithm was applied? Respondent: 1.90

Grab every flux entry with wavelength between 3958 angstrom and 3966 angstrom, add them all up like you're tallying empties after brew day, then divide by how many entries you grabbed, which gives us 5.4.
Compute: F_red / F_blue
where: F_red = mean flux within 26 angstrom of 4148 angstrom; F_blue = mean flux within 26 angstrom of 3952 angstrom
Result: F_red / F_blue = 1.41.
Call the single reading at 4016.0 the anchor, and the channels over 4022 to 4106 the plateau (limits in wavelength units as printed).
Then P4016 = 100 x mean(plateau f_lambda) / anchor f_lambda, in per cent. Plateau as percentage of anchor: 91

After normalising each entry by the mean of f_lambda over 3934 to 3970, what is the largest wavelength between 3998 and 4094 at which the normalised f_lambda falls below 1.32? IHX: 4076.0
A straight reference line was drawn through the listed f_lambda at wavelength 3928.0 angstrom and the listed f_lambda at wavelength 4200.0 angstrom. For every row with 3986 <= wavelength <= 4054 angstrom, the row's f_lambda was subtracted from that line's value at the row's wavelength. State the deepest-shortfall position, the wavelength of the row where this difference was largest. 4032.0 angstrom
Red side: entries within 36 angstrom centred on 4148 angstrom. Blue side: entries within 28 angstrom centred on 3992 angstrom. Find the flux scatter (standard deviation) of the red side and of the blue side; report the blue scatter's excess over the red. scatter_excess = -0.2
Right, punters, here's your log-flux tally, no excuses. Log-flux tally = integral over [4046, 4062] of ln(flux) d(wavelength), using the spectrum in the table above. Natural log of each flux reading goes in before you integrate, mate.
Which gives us 33.6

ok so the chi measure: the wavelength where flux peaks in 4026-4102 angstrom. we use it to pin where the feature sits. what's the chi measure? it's 4068.0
